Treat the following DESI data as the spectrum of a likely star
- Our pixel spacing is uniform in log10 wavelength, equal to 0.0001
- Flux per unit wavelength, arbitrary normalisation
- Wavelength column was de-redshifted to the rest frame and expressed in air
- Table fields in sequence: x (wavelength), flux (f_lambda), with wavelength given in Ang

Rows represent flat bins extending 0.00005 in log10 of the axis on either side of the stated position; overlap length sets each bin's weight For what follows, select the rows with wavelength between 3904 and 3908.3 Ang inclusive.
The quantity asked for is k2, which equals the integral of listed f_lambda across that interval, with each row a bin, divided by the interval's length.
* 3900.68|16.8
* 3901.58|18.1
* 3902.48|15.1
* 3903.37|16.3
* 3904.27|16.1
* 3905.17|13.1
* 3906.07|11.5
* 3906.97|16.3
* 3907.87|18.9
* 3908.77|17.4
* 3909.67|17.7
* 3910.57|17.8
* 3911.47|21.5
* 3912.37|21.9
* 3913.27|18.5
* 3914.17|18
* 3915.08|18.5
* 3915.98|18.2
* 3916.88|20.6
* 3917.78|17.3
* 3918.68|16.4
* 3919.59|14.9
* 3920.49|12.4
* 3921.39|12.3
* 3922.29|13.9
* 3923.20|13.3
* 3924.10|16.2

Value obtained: 15.1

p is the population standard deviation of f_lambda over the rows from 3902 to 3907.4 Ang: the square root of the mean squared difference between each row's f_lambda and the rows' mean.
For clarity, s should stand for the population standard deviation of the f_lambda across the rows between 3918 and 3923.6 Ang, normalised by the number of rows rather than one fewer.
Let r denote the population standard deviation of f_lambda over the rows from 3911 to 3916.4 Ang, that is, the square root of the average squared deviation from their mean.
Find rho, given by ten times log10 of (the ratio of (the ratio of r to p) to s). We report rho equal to -2.11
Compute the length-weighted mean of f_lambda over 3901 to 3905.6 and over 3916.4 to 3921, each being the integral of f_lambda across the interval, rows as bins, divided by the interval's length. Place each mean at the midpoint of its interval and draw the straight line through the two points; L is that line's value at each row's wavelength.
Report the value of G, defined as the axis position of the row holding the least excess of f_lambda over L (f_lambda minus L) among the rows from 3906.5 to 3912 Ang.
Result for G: 3906.97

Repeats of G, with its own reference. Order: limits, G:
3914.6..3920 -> 3919.59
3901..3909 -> 3906.07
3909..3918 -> 3917.78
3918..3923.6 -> 3921.39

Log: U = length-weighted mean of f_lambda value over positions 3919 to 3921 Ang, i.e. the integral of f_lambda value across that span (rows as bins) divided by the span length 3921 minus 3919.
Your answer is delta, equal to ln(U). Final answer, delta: 2.62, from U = 14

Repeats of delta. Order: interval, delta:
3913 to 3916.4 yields 2.90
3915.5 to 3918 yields 2.94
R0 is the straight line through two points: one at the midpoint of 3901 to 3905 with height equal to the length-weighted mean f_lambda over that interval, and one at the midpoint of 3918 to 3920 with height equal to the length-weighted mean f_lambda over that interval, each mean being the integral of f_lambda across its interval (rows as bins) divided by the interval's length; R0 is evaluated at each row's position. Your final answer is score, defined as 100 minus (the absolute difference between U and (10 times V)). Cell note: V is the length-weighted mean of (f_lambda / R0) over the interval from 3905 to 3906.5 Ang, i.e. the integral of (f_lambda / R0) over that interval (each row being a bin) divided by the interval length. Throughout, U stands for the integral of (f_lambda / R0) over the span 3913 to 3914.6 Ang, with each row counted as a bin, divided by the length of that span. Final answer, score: 94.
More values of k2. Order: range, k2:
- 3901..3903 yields 16.6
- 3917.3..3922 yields 14.7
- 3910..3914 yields 19.7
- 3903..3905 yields 15.7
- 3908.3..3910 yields 17.6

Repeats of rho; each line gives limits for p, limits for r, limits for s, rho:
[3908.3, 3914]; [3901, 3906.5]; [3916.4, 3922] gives -3.90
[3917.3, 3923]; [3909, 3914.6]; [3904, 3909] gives -4.28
